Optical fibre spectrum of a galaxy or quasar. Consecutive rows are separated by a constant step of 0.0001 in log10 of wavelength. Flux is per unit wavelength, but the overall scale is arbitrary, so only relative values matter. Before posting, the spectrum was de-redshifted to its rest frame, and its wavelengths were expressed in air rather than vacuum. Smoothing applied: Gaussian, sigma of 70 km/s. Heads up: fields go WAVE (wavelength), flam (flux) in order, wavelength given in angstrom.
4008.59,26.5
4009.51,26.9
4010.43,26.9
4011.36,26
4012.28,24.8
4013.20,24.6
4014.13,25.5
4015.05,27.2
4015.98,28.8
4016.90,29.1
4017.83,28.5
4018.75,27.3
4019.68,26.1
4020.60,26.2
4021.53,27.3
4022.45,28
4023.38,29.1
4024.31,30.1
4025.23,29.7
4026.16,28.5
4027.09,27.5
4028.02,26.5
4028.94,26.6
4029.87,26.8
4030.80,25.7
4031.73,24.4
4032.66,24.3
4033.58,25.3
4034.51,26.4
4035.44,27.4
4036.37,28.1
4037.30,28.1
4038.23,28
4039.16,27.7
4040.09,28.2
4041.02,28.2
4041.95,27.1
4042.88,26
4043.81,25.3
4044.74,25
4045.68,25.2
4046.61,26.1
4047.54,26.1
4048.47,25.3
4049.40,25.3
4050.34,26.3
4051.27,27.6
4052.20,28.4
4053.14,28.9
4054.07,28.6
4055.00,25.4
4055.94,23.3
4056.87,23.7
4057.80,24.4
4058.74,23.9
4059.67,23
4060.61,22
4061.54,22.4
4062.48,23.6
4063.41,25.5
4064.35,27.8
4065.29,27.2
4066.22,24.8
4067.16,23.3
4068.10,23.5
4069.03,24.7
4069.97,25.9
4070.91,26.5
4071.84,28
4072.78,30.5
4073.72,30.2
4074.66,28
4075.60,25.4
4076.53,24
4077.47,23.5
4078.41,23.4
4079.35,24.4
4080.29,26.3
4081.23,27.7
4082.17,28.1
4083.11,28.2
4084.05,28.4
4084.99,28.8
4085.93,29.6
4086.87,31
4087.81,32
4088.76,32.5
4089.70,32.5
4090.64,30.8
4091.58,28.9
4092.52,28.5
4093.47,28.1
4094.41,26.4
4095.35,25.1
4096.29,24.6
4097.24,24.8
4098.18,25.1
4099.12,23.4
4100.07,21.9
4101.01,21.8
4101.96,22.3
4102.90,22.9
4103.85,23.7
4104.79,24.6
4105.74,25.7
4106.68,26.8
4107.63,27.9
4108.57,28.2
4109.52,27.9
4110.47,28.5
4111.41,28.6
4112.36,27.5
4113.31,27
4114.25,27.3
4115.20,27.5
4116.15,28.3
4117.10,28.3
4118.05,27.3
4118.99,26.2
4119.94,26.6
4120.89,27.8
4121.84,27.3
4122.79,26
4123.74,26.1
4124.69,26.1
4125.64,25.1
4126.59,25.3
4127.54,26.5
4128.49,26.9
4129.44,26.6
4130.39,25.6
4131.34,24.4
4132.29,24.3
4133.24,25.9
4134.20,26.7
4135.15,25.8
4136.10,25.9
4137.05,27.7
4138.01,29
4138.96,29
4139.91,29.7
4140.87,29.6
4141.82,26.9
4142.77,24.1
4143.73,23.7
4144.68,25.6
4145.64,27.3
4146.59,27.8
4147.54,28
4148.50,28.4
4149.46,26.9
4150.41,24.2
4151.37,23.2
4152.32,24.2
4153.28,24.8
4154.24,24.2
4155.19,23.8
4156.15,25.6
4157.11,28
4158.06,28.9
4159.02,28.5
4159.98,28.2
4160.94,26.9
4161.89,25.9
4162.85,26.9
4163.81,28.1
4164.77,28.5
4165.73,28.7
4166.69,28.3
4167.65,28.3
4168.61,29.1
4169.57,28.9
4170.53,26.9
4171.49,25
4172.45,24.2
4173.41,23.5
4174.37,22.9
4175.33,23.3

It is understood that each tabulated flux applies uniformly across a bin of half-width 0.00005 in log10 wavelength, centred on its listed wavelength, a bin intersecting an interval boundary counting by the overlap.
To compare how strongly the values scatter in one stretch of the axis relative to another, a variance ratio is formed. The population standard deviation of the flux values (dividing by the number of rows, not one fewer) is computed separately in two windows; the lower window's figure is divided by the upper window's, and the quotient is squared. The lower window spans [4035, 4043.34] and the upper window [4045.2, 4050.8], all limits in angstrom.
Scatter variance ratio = 2.3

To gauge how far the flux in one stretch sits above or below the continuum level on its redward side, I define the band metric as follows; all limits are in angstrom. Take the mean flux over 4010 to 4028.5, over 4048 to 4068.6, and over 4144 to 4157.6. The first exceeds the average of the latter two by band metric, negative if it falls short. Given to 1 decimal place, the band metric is 1.9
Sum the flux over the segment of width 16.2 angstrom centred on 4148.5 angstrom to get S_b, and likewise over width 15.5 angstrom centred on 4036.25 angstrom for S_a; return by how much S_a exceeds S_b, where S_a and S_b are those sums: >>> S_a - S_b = 15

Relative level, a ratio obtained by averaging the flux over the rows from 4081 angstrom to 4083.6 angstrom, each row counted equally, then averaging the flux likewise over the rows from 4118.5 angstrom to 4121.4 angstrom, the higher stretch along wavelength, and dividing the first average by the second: 1.04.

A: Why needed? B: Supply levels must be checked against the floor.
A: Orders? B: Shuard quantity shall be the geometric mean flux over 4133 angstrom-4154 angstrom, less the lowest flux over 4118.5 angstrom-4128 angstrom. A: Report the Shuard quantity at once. 1.4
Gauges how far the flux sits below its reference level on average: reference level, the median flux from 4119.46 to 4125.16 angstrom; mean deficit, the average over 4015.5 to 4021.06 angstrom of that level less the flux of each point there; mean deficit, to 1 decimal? -1.3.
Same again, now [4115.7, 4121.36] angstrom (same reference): -1.1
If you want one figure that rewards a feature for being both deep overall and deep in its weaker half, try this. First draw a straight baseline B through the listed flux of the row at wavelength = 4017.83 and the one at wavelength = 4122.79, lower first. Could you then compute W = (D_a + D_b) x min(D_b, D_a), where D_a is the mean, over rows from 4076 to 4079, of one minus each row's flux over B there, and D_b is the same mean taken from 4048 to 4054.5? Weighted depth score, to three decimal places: 0.003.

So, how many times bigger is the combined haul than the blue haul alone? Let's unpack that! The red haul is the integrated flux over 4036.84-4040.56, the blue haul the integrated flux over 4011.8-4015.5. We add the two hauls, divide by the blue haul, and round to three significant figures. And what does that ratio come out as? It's 2.10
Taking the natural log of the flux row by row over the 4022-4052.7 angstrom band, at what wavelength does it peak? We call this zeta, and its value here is 4024.31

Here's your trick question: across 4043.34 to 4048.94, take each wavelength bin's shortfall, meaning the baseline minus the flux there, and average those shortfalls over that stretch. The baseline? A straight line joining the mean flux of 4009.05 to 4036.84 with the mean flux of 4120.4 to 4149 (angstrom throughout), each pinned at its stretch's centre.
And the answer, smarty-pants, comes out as 1.4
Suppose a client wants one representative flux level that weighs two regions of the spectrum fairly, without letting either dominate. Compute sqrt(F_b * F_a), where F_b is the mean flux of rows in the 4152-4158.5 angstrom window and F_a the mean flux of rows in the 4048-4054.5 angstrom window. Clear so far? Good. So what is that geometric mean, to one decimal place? 26.4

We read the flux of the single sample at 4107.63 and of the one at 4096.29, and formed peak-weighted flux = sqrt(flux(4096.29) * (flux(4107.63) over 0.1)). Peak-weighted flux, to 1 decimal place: 82.8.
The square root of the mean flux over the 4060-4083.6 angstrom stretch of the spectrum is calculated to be 5.08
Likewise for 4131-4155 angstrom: 5.13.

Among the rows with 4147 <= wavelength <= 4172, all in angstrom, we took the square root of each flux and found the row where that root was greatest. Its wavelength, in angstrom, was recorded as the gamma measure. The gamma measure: 4168.61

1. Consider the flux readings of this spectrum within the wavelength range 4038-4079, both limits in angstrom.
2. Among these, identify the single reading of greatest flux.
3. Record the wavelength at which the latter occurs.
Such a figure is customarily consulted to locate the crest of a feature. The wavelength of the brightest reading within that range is 4072.78 angstrom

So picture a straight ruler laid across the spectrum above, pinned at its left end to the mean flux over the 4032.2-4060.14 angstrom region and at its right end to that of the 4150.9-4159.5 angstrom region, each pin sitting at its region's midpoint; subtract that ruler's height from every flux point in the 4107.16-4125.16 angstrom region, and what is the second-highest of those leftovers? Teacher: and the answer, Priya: 2.6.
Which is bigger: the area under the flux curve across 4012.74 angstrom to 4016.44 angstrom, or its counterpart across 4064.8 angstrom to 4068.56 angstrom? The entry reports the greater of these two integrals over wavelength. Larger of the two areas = 98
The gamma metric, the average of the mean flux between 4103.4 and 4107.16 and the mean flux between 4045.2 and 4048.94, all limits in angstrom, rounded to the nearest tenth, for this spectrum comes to 25.4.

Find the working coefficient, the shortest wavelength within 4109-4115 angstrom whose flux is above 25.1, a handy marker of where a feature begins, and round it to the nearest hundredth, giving 4109.52 angstrom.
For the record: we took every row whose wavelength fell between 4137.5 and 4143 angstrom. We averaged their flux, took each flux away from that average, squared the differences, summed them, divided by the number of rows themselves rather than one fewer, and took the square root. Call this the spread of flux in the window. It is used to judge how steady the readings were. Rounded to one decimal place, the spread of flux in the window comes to 2.0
